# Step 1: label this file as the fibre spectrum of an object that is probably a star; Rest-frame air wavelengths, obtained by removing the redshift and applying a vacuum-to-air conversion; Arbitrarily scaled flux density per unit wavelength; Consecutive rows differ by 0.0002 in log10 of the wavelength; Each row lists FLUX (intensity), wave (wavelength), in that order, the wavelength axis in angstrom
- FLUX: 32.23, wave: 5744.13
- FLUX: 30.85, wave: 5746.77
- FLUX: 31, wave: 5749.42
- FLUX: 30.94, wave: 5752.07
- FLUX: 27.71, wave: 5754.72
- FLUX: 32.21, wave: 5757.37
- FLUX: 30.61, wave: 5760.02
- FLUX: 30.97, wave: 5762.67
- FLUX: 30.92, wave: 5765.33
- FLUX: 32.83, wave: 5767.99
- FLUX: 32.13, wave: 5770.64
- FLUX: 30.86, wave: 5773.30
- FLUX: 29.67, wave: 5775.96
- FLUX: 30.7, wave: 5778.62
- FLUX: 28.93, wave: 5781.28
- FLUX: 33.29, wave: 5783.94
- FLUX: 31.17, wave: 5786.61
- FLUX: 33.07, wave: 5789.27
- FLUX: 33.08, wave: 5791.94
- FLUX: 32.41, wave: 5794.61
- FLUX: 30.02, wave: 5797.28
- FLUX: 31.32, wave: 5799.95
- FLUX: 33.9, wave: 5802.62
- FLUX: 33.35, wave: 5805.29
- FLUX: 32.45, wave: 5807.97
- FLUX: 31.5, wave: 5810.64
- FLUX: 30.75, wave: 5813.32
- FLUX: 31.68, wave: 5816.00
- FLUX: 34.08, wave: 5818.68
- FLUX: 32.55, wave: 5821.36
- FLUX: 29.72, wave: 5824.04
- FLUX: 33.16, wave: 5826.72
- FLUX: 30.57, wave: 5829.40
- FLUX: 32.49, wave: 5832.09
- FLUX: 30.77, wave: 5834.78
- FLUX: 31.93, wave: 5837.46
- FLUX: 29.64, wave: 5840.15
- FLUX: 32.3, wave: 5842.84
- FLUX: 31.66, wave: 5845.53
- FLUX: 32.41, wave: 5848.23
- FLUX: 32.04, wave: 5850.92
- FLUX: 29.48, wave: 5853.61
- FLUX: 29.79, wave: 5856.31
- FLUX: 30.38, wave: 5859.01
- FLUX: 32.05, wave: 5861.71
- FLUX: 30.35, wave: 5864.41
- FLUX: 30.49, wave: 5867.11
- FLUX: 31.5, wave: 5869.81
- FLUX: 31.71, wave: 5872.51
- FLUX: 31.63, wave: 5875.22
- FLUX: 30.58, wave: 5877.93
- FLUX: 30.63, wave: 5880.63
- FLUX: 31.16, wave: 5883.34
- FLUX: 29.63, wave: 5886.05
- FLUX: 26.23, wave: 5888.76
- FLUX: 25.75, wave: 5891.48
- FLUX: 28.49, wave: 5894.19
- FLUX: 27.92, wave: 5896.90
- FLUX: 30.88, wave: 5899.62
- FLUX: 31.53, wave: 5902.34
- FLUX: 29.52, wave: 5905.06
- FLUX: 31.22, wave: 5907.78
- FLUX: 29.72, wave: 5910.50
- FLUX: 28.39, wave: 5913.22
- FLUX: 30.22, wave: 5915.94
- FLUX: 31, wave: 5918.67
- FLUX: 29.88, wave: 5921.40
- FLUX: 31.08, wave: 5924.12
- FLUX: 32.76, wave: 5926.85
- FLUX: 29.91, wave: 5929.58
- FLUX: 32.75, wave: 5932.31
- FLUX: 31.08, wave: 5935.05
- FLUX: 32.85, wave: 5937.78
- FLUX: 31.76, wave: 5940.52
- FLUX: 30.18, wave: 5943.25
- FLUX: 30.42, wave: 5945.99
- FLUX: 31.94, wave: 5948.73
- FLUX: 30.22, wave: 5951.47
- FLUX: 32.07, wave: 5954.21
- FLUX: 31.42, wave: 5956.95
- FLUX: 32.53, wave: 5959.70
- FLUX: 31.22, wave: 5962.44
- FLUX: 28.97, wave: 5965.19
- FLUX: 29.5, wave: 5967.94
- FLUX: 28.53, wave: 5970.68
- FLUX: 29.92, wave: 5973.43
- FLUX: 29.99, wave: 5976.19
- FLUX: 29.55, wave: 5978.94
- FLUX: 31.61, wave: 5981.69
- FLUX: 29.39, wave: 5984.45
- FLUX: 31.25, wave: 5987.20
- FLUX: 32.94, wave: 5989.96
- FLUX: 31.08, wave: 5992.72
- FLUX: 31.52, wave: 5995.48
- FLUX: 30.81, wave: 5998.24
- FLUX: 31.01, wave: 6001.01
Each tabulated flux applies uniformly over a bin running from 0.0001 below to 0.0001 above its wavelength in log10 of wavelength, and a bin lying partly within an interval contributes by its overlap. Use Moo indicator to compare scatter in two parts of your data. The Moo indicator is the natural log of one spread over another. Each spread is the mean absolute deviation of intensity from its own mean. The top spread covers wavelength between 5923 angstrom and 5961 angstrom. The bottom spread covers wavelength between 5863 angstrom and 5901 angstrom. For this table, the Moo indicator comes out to -0.6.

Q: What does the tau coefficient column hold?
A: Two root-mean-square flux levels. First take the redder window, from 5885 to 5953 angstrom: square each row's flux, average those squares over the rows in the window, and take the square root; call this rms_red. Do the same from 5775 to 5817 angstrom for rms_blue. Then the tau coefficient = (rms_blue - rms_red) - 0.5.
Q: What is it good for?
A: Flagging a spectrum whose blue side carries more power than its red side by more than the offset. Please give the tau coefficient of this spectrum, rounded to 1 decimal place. 1.0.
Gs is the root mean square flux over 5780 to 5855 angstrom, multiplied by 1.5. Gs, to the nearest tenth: 47.7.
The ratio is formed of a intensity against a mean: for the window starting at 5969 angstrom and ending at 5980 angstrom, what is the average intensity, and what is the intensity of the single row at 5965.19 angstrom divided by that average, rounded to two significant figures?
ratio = 0.98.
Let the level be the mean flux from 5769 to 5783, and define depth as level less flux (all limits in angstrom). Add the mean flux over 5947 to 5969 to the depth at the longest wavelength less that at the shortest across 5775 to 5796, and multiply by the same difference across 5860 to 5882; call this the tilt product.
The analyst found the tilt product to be 40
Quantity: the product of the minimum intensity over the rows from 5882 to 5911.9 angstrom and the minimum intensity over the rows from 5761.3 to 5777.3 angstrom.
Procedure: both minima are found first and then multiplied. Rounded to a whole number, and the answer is 764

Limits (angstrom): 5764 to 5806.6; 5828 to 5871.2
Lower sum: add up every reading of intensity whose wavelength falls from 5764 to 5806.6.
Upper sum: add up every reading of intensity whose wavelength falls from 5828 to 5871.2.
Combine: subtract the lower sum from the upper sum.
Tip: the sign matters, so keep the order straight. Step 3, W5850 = -10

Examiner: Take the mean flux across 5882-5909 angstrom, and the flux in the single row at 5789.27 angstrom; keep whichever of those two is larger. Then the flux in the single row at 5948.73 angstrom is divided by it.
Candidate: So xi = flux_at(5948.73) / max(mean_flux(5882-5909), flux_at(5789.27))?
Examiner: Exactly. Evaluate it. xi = 0.966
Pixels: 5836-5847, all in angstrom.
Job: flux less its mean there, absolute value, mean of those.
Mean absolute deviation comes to 0.87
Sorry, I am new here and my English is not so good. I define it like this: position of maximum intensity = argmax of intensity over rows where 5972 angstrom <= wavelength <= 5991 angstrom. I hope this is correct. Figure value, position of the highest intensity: 5989.96 angstrom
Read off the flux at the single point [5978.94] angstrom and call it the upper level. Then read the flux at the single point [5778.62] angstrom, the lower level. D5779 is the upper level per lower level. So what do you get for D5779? 0.96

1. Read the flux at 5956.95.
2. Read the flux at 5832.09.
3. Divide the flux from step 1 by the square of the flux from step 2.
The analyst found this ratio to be 0.0298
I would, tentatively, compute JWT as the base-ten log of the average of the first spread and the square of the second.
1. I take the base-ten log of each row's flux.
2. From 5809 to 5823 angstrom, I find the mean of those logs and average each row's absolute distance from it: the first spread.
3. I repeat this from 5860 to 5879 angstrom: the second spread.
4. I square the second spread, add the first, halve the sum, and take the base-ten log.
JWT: -2.19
